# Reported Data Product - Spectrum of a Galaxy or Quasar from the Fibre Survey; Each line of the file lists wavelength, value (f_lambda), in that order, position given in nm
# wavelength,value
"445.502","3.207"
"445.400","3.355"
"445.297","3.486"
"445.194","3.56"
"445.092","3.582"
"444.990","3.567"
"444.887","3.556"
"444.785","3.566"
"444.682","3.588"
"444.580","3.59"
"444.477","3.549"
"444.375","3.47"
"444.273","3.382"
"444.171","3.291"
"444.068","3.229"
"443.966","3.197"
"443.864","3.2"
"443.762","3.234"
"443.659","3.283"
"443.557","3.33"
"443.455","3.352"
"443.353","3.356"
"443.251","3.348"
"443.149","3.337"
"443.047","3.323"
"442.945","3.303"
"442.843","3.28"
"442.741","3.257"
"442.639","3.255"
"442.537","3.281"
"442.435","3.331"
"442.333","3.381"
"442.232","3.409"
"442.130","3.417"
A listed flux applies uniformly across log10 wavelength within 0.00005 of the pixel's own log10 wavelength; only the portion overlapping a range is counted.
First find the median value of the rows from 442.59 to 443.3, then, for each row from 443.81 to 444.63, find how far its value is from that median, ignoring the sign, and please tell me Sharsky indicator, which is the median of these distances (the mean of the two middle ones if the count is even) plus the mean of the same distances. 0.24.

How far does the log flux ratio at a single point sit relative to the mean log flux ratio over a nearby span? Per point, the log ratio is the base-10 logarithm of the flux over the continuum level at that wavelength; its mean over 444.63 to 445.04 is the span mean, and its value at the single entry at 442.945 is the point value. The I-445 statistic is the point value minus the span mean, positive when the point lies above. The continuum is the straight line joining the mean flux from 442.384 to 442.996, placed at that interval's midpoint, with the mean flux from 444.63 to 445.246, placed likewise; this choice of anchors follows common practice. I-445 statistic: -0.003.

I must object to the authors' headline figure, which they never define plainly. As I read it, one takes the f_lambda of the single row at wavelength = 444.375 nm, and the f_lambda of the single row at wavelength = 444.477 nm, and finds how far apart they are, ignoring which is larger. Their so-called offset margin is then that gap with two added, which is 2.08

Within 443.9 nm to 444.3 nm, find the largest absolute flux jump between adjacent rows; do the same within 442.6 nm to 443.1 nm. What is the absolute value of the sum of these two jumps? 0.11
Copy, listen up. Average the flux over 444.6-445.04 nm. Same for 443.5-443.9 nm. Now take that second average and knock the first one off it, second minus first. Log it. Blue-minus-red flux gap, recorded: -0.31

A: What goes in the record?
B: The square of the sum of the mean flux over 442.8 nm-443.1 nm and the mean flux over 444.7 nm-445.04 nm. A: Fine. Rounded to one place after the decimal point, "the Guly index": 47.1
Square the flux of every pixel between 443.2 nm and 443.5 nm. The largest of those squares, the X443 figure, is 11.3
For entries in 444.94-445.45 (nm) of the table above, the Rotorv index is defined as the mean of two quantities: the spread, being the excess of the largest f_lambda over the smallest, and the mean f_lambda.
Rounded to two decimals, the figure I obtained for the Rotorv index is 1.87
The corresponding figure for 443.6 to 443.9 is 1.66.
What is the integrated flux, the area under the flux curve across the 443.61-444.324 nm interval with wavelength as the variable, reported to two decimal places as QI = 2.33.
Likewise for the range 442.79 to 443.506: 2.38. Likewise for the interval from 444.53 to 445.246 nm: 2.56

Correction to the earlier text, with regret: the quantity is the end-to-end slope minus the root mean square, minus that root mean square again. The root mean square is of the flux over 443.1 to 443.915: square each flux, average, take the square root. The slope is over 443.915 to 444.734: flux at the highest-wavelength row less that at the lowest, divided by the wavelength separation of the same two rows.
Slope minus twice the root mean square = -6.06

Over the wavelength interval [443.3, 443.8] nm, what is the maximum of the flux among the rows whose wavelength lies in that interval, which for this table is 3.356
